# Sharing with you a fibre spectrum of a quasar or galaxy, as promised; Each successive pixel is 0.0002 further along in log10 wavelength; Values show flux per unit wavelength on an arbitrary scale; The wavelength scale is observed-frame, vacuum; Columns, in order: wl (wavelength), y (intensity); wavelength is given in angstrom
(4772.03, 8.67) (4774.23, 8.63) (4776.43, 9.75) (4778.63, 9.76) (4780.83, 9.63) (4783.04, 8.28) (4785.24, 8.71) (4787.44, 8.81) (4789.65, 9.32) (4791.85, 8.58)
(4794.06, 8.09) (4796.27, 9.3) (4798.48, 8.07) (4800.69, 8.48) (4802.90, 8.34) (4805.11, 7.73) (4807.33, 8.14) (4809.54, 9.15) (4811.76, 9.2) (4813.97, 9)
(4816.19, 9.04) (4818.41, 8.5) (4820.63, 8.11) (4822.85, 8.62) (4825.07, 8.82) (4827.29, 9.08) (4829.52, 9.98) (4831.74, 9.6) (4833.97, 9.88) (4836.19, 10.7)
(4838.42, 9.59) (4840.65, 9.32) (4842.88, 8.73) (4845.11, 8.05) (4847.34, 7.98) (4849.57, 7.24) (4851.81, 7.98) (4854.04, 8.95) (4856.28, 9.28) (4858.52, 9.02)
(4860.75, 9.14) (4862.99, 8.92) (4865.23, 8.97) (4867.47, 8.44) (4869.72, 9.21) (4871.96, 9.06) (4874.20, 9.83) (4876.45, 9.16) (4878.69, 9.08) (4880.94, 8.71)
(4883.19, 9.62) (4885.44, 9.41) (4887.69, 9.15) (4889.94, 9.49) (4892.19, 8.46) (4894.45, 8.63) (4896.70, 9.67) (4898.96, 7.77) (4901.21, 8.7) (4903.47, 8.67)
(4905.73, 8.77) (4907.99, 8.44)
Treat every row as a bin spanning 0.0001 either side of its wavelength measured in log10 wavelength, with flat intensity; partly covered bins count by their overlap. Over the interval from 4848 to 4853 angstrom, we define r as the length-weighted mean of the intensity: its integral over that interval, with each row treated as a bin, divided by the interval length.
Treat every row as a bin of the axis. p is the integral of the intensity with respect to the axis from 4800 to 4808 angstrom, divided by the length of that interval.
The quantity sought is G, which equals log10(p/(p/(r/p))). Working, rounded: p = 8.16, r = 7.67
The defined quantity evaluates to -0.027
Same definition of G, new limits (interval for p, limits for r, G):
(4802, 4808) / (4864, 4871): 0.042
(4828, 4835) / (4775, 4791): -0.028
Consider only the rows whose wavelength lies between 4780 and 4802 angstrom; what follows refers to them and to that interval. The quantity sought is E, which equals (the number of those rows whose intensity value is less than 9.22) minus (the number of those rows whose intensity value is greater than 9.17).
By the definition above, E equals 4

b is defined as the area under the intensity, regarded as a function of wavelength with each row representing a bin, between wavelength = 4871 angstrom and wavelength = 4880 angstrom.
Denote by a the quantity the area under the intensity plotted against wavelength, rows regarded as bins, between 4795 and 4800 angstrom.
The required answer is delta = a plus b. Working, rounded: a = 43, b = 83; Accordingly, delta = 127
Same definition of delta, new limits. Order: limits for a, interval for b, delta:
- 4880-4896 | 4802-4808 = 194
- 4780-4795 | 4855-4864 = 213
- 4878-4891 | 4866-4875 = 202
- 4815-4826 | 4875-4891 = 243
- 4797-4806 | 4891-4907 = 213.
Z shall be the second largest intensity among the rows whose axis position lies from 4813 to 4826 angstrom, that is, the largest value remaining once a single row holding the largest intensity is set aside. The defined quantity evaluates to 9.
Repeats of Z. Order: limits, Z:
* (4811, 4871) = 9.98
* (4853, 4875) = 9.28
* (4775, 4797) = 9.75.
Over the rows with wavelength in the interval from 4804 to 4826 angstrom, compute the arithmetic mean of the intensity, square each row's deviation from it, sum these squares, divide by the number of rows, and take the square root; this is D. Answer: 0.5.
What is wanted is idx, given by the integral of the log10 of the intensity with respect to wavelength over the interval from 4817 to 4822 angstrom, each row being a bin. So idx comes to 4.6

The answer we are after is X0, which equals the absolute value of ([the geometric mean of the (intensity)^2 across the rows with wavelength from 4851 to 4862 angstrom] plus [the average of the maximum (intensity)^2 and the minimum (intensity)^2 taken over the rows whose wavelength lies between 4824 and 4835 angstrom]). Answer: 167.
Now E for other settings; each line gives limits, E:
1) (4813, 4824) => 5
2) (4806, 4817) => 4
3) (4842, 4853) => 5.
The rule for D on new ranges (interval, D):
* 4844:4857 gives 0.7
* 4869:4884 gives 0.3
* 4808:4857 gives 0.8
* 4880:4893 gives 0.4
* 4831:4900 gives 0.7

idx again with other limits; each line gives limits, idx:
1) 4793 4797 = 3.7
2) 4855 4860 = 4.8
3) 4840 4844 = 3.8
